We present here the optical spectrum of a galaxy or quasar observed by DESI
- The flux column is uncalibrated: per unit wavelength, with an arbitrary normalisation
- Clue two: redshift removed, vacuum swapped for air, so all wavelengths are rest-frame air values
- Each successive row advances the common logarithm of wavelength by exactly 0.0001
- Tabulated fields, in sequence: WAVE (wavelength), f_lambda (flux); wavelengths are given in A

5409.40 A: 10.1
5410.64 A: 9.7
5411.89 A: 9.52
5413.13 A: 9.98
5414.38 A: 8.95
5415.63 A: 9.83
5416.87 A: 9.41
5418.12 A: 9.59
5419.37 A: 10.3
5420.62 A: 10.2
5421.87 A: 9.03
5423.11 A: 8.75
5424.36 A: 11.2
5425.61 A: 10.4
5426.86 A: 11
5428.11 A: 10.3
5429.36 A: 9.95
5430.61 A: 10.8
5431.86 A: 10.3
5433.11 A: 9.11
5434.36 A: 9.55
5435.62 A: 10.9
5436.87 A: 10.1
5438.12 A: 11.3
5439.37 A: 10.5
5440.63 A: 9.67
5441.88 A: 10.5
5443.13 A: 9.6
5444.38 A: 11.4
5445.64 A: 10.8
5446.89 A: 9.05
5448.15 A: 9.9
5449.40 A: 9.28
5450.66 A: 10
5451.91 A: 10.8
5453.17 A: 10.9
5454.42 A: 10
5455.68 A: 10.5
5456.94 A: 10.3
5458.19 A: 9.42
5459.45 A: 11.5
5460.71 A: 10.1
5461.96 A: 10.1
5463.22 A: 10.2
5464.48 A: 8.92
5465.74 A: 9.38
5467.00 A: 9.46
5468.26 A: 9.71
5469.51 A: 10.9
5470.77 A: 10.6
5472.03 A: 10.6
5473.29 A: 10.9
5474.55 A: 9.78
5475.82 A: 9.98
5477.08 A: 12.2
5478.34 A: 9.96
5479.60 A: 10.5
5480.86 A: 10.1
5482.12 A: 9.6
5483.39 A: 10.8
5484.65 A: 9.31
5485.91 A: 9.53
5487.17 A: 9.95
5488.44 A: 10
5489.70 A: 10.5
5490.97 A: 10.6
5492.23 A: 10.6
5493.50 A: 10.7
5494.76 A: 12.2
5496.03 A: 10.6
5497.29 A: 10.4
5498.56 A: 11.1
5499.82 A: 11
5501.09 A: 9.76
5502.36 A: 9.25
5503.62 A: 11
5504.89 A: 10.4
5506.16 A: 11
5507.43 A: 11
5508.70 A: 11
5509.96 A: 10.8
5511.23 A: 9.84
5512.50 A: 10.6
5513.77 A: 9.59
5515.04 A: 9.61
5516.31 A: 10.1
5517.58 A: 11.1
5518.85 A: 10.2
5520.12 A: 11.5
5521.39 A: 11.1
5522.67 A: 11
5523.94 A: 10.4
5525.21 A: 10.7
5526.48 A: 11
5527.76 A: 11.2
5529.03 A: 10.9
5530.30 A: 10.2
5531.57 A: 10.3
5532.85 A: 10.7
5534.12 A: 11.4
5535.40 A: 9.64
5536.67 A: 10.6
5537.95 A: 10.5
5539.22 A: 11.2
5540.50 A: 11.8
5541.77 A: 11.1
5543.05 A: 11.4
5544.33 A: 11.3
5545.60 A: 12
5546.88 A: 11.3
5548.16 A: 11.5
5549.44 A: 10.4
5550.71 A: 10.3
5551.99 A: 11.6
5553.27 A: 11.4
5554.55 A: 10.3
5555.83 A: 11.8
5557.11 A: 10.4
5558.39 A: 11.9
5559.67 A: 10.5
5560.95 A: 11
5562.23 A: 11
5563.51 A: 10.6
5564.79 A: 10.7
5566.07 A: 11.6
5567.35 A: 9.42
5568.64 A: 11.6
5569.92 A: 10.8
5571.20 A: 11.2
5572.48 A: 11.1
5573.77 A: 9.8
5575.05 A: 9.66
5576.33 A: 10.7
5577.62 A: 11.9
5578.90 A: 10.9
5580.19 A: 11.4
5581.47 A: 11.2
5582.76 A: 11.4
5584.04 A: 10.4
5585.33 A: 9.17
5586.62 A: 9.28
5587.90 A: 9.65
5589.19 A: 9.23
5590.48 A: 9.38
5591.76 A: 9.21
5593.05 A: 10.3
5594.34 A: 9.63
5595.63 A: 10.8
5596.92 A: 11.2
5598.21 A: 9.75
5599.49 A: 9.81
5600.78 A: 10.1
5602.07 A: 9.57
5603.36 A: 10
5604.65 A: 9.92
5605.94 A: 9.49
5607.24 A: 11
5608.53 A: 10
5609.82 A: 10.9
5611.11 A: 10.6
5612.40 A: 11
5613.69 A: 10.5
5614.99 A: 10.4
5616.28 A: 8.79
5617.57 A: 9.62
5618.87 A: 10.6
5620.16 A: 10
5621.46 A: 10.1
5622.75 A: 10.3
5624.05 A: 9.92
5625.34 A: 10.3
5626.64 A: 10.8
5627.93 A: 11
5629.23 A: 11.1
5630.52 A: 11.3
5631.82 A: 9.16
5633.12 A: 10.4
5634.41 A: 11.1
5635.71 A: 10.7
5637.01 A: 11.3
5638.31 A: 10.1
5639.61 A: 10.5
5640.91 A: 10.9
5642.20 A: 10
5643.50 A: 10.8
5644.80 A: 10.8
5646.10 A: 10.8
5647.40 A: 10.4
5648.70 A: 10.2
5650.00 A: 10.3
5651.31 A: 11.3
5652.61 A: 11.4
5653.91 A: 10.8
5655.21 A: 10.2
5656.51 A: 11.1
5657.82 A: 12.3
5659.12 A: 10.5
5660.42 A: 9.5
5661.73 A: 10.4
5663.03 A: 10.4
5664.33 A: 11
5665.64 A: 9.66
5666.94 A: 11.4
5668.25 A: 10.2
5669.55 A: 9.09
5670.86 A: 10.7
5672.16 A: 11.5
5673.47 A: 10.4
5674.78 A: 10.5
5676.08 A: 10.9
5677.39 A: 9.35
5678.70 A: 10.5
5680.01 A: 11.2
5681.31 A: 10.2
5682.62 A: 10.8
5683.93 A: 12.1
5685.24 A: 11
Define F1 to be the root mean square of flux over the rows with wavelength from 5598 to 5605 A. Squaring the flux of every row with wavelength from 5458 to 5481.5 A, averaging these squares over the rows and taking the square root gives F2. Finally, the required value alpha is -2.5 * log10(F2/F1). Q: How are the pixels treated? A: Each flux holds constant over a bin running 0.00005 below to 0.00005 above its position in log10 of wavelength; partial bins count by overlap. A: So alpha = -0.04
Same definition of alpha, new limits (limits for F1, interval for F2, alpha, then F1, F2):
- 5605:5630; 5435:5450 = 0.01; 10.4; 10.3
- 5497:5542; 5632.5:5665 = 0.00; 10.7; 10.7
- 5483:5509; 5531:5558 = -0.05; 10.5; 11.0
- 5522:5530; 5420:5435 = 0.08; 10.9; 10.1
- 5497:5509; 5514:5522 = 0.00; 10.6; 10.6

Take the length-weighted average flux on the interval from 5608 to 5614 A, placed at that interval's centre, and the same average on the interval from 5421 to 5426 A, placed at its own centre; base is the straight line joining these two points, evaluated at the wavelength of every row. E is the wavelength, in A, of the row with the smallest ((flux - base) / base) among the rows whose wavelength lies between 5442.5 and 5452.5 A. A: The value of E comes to 5446.89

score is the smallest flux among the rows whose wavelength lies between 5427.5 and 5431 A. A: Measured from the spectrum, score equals 9.95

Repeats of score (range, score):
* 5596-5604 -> 9.57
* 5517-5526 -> 10.2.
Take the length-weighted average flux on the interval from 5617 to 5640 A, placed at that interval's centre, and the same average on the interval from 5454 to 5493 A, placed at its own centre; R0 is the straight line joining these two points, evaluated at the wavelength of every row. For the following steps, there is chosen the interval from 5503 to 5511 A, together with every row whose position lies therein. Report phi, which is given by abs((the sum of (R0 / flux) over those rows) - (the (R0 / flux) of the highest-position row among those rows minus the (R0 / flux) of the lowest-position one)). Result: 5.6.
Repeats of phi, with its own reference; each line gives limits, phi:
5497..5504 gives 6.0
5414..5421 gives 6.4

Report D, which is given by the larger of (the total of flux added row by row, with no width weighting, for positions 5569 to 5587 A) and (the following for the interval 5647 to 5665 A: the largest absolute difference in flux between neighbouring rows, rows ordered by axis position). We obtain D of 149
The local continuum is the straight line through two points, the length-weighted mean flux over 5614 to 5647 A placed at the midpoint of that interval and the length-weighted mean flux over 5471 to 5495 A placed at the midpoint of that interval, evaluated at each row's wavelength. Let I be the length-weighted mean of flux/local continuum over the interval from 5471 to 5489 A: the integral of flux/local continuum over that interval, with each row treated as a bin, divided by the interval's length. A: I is 0.99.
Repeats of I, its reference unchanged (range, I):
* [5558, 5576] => 1.03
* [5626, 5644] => 1.02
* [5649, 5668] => 1.03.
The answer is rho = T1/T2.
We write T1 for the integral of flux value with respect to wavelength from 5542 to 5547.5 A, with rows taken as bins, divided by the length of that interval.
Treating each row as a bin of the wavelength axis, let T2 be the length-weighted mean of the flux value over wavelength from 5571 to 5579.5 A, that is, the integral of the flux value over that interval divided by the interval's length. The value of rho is 1.07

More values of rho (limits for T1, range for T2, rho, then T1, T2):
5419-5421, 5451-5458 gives 0.98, 10.2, 10.4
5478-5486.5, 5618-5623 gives 0.98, 10.0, 10.2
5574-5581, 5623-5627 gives 1.06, 10.9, 10.3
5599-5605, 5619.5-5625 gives 0.98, 9.9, 10.1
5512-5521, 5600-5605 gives 1.05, 10.4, 9.9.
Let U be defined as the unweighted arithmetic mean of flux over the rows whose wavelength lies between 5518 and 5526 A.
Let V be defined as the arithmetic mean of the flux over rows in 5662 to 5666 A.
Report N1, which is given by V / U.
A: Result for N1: 0.96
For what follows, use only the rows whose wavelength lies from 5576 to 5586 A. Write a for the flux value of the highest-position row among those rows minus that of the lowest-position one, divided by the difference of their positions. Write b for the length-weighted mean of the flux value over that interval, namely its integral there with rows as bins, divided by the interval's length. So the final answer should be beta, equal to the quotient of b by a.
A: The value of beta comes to -64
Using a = -0.17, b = 10.9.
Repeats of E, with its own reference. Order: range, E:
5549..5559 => 5554.55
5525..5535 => 5530.30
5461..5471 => 5464.48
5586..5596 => 5591.76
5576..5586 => 5585.33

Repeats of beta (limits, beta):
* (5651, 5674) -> -262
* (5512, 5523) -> 267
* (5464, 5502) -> 450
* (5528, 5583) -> 1176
